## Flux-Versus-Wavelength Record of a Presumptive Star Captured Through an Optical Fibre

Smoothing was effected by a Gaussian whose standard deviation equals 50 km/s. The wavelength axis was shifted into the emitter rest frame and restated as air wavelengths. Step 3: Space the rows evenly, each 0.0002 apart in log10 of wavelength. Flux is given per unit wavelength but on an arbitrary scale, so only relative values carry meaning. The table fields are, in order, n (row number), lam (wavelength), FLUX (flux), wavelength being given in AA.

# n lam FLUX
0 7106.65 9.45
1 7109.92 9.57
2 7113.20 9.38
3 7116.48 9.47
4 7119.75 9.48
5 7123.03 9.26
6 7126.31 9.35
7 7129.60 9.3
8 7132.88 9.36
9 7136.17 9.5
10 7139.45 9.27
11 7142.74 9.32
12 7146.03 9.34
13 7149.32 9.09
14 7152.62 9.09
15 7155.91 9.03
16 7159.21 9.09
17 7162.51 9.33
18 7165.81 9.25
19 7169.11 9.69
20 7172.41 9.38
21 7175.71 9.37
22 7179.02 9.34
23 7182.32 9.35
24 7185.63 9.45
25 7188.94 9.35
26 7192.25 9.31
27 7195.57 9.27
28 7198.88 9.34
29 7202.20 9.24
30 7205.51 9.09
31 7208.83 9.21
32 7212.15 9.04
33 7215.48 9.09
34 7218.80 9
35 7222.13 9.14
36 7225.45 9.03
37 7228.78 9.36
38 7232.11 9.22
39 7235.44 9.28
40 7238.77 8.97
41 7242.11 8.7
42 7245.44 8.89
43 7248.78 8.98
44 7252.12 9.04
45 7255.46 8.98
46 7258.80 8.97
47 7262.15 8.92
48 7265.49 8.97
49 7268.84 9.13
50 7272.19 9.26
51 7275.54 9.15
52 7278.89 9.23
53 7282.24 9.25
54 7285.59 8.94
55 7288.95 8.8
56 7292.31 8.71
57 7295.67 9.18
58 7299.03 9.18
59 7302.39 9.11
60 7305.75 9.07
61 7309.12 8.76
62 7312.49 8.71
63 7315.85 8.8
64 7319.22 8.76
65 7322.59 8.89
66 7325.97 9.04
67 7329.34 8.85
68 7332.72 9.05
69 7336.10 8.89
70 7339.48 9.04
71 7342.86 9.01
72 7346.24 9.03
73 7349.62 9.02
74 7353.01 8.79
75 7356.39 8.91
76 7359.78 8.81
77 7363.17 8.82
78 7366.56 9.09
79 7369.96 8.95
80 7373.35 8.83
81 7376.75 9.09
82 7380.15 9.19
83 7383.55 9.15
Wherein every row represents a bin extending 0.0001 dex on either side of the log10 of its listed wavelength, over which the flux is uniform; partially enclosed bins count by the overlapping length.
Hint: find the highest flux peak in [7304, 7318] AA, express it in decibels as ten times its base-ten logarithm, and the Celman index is 9.58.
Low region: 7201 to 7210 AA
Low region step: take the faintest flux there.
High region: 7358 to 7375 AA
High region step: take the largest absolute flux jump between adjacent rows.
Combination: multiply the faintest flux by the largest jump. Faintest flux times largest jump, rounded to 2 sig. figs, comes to 2.5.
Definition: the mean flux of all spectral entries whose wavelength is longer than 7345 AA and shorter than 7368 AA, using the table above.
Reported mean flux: 8.9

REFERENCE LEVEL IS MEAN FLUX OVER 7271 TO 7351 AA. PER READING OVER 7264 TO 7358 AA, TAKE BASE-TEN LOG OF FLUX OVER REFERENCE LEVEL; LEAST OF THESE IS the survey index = -0.014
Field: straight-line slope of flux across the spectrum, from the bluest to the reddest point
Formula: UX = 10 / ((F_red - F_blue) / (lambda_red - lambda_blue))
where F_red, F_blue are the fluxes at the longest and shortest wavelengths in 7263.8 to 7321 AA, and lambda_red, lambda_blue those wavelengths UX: -2559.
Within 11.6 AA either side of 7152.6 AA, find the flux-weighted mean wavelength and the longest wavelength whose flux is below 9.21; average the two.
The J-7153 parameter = 7155.9 AA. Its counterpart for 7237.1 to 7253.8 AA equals 7248.8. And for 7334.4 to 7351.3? 7346.2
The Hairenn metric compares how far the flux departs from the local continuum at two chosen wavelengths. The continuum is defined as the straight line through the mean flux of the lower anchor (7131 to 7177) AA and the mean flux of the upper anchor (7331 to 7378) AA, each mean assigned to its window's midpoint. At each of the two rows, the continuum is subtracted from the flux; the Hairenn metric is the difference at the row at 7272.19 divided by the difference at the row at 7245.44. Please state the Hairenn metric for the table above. -1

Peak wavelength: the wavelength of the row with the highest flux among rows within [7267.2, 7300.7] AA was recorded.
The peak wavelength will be 7272.19 AA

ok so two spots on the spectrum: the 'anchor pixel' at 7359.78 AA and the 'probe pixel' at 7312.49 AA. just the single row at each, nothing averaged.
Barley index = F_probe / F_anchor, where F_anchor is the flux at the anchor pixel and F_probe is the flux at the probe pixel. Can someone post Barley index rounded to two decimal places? 0.99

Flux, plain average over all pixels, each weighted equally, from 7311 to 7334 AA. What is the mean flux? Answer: 8.87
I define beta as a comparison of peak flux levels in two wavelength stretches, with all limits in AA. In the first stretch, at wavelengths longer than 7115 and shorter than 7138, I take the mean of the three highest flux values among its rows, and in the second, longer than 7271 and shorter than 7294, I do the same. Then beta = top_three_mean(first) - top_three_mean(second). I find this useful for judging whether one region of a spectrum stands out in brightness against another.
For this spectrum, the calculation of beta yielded 0.24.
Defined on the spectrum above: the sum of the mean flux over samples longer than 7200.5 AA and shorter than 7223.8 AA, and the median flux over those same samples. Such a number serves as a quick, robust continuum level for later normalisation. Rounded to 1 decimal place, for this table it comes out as 18.2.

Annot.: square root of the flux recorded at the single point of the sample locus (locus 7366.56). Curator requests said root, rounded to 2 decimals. 3.01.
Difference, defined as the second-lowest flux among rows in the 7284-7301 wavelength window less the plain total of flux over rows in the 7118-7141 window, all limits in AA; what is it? -57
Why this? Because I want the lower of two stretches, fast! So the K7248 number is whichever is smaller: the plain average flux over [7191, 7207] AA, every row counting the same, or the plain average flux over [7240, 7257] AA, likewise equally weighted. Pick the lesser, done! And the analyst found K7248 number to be 8.92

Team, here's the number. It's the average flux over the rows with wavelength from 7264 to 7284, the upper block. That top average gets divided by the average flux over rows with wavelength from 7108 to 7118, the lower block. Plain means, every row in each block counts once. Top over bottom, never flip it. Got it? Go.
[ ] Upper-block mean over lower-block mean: 0.97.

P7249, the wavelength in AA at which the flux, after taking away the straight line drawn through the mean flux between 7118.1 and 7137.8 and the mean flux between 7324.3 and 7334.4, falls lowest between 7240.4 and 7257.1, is 7242.11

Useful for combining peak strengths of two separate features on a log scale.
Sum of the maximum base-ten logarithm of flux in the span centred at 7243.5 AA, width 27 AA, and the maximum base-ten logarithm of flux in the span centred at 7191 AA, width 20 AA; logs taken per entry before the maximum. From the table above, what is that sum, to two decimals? 1.94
